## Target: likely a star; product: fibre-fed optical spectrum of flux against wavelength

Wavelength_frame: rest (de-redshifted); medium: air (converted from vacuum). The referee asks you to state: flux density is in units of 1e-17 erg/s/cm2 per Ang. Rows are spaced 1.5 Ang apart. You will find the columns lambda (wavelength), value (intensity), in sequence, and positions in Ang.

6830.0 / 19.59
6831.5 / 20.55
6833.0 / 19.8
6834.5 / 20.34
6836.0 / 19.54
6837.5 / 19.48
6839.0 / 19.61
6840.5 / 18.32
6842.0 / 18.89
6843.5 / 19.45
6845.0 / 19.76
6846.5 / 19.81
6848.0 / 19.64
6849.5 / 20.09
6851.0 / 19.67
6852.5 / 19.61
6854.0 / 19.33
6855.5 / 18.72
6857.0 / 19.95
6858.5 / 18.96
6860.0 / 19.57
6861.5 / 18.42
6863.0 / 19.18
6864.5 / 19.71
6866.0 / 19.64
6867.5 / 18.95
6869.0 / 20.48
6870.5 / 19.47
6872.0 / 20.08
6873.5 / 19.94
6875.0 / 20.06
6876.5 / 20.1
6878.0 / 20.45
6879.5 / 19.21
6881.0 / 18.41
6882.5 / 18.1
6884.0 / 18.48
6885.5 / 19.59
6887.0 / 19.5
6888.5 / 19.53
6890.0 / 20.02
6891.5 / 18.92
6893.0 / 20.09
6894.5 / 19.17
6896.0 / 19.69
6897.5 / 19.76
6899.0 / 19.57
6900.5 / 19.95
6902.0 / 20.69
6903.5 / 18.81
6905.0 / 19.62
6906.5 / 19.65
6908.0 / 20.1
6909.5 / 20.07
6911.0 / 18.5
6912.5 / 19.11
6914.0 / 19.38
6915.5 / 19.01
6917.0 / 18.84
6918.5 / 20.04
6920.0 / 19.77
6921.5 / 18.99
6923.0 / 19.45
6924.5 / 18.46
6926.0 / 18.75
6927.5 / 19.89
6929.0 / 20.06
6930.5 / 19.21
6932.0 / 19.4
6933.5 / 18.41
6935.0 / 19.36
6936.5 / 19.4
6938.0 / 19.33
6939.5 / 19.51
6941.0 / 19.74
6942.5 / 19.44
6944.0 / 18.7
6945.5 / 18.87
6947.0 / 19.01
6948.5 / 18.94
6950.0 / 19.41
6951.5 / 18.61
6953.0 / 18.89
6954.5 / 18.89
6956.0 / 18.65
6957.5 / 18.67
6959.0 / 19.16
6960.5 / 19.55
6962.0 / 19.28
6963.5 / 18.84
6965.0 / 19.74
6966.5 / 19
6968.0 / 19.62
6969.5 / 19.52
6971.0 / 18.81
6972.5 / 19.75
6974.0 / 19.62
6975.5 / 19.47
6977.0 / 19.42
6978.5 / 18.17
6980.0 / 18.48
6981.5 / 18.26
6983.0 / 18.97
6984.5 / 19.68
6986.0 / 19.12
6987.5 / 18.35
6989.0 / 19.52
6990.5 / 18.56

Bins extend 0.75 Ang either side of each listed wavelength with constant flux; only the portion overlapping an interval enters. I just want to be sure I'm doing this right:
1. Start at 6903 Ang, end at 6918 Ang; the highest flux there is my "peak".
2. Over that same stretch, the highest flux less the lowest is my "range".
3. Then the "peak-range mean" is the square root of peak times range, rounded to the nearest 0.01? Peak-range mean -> 5.67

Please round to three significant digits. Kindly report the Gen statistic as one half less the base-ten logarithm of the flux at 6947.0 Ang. -0.779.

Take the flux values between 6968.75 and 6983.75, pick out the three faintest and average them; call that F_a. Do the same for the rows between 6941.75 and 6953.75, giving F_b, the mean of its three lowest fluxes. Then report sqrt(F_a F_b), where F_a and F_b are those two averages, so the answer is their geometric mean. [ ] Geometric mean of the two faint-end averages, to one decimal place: 18.5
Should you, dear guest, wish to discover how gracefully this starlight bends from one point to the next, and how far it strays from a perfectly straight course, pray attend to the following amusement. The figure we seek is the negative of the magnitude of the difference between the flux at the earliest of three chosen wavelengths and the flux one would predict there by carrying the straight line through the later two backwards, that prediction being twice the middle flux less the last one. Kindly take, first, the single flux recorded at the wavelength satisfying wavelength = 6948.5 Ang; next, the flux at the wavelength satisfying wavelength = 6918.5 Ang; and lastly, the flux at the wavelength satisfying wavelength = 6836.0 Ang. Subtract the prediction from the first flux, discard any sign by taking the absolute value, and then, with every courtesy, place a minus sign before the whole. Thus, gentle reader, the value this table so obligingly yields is -1.6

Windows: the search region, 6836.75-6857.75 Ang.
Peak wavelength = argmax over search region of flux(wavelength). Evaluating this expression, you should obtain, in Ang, 6849.5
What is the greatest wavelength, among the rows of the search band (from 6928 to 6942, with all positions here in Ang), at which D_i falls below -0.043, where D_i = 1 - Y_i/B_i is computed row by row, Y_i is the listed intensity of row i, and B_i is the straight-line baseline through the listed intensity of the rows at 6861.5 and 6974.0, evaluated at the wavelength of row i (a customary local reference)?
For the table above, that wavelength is 6929.0 Ang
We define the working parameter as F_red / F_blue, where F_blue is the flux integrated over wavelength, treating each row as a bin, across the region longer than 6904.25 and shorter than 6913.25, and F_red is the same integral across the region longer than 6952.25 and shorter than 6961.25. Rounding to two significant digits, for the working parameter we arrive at 0.97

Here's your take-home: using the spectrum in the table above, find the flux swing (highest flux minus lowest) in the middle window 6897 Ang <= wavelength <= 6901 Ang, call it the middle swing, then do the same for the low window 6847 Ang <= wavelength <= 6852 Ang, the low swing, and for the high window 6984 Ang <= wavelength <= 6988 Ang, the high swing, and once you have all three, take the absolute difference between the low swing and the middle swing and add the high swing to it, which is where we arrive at 1.4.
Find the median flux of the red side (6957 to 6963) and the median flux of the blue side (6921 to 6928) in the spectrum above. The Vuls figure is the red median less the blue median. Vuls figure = 0.2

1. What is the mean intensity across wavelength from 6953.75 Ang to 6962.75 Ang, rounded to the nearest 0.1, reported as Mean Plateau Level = 19.0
